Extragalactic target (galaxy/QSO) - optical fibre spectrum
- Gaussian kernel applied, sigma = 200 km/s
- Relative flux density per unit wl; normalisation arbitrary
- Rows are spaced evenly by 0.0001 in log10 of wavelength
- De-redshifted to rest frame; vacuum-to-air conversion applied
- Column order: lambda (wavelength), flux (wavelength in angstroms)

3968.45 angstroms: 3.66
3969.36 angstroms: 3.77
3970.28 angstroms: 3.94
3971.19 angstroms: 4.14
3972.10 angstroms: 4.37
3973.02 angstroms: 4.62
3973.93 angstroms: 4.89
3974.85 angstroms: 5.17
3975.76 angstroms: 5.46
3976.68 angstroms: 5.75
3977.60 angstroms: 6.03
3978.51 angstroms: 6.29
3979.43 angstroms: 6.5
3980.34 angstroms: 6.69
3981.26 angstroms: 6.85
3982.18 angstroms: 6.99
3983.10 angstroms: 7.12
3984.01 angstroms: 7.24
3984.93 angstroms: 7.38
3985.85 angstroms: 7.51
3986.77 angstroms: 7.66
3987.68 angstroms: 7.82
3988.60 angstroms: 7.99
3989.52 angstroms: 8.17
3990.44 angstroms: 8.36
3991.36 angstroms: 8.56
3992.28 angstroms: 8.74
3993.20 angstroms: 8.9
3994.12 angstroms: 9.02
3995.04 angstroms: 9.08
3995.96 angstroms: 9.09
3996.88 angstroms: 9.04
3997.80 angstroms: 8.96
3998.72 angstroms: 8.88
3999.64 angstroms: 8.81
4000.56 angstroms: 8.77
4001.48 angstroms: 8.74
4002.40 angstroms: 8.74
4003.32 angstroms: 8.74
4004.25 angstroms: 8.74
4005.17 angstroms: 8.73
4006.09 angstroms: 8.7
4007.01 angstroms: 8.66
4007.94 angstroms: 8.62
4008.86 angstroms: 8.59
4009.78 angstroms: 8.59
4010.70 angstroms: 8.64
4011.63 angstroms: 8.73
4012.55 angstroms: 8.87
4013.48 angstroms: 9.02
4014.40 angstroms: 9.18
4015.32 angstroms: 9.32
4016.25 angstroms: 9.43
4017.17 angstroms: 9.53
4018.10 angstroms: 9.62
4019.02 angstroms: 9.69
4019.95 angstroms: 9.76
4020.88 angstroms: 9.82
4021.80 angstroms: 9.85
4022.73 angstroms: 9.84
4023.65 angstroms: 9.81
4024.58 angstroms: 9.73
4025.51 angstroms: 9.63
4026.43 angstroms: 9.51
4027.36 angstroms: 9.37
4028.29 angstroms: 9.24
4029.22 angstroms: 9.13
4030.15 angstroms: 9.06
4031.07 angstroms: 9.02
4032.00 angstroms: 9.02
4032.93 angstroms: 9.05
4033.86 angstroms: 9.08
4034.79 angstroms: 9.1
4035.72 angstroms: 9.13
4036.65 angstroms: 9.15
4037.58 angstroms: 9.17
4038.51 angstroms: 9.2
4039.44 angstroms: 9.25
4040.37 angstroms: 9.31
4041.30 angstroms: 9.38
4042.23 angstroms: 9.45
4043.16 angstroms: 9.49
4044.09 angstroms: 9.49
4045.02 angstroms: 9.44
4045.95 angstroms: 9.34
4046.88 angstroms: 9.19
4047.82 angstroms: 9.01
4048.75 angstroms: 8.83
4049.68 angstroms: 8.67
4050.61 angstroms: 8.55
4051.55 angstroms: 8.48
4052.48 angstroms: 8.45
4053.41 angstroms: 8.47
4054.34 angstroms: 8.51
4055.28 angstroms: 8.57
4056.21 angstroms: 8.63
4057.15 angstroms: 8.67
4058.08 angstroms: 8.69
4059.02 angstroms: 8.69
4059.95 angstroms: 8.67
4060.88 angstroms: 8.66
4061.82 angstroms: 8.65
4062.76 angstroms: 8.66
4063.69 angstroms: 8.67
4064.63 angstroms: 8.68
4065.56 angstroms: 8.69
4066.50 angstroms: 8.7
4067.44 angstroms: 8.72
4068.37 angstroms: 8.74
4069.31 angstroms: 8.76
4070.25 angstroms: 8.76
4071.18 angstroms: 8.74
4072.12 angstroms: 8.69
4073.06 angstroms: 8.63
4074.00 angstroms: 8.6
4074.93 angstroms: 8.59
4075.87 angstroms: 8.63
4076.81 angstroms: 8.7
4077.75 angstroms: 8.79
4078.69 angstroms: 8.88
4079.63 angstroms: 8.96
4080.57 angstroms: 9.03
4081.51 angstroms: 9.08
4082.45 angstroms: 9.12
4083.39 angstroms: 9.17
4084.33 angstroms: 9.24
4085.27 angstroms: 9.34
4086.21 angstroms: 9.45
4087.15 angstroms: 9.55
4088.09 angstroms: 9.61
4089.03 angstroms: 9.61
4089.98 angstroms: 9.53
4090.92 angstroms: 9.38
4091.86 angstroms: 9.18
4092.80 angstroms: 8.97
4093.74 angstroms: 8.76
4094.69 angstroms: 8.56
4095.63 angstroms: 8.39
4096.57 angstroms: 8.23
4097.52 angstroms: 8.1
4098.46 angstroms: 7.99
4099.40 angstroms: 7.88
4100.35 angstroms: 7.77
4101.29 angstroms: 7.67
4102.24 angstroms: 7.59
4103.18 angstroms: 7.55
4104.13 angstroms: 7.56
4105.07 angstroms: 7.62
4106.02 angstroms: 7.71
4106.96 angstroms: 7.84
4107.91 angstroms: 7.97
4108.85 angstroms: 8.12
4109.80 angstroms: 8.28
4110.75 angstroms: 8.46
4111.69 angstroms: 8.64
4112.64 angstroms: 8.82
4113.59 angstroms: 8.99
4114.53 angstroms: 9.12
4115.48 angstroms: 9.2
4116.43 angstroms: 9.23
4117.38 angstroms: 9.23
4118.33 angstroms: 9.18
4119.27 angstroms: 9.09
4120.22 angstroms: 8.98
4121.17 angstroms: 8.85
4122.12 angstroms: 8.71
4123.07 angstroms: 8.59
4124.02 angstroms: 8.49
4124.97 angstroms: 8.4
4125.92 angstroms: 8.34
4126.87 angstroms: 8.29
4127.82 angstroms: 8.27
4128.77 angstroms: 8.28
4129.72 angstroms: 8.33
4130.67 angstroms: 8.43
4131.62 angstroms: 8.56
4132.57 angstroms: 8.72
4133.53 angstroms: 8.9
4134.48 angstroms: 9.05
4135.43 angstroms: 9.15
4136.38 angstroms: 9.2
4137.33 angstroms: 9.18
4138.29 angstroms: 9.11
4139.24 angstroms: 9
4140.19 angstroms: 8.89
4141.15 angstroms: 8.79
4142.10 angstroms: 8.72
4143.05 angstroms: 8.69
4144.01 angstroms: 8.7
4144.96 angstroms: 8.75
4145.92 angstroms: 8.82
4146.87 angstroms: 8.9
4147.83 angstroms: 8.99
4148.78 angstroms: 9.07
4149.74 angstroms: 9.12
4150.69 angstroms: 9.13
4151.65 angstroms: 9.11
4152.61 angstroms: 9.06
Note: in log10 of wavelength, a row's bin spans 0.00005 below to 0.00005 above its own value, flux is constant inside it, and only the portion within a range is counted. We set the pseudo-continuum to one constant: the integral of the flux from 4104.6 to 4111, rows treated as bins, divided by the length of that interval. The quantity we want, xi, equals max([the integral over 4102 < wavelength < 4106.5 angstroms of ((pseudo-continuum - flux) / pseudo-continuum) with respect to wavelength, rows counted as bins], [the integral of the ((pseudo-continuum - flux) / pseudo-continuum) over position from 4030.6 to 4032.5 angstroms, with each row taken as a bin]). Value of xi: 0.2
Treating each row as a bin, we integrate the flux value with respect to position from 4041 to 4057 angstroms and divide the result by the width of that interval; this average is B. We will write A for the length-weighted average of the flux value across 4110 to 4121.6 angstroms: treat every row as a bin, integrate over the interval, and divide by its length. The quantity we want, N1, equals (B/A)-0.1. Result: 0.90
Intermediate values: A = 8.97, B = 8.93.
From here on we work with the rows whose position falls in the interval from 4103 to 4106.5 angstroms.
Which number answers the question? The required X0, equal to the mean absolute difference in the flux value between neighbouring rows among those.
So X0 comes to 0.05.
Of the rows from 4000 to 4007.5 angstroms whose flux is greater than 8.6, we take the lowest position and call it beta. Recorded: 4000.56 angstroms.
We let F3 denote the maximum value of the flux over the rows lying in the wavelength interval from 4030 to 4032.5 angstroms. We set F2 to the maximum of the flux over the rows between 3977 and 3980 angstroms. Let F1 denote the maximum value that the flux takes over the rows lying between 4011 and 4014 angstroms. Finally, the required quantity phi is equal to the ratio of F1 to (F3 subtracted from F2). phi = -4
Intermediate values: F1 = 9.02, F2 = 6.5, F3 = 9.06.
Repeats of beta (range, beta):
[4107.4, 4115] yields 4111.69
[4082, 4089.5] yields 4082.45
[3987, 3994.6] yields 3992.28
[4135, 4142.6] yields 4135.43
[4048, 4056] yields 4048.75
